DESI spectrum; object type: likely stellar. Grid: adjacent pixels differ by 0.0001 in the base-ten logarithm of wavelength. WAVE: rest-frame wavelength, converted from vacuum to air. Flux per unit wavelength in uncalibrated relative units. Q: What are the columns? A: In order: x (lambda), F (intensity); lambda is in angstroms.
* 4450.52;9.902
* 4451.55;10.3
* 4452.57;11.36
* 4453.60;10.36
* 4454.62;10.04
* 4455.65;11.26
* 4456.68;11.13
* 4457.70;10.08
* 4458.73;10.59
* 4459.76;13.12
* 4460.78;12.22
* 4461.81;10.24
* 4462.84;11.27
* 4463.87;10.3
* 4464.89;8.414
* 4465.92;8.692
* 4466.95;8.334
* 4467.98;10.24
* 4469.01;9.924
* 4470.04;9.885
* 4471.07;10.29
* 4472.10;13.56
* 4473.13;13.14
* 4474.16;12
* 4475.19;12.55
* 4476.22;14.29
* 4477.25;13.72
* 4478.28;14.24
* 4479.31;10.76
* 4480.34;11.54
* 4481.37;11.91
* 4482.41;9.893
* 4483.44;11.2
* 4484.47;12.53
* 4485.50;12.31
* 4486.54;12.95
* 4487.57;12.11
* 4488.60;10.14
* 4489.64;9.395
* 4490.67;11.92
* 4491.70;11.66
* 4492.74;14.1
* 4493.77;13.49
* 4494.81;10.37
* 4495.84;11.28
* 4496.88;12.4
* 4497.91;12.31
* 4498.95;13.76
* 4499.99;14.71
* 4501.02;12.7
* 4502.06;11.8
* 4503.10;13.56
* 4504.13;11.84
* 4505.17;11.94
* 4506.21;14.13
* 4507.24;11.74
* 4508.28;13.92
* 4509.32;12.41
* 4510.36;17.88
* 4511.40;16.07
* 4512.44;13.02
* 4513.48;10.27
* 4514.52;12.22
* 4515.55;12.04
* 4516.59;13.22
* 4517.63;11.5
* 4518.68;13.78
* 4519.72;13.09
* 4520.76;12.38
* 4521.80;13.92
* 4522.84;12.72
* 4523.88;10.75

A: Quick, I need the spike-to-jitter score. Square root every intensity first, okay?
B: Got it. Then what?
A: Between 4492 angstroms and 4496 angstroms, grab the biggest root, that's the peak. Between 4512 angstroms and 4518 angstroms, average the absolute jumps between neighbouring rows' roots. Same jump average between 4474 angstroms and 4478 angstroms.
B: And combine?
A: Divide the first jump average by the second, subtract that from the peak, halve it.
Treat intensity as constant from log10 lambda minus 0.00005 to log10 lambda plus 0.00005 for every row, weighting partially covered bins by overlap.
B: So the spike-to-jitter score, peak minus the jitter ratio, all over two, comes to 1.01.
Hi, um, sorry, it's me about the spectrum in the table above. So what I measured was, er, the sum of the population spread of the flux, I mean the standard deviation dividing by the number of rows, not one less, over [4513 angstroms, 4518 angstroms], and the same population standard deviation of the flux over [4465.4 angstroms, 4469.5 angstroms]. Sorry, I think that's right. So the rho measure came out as 1.8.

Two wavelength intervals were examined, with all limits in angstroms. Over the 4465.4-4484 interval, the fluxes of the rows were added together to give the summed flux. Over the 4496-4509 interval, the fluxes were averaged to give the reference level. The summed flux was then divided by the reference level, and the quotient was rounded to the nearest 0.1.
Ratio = 16.0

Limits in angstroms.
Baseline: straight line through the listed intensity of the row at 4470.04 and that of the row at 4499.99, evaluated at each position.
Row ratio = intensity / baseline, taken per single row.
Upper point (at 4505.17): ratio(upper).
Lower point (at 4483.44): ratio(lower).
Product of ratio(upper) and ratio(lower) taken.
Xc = 0.71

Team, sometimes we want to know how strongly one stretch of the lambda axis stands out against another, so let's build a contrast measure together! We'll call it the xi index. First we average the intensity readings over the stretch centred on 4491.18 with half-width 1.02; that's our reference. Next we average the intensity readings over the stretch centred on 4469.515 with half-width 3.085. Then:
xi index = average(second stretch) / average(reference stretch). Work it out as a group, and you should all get 0.88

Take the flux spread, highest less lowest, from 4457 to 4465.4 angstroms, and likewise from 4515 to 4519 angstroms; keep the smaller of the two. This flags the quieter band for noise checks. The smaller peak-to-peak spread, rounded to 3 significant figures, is 2.28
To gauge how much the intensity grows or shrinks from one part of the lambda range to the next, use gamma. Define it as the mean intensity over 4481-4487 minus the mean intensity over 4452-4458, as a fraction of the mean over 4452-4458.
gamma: 0.10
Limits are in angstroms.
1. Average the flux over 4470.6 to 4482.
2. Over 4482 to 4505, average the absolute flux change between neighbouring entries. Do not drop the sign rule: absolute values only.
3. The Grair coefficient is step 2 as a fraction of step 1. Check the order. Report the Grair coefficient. 0.10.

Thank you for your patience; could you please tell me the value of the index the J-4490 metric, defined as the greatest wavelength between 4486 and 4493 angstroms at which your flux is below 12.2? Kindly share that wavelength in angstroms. 4491.70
